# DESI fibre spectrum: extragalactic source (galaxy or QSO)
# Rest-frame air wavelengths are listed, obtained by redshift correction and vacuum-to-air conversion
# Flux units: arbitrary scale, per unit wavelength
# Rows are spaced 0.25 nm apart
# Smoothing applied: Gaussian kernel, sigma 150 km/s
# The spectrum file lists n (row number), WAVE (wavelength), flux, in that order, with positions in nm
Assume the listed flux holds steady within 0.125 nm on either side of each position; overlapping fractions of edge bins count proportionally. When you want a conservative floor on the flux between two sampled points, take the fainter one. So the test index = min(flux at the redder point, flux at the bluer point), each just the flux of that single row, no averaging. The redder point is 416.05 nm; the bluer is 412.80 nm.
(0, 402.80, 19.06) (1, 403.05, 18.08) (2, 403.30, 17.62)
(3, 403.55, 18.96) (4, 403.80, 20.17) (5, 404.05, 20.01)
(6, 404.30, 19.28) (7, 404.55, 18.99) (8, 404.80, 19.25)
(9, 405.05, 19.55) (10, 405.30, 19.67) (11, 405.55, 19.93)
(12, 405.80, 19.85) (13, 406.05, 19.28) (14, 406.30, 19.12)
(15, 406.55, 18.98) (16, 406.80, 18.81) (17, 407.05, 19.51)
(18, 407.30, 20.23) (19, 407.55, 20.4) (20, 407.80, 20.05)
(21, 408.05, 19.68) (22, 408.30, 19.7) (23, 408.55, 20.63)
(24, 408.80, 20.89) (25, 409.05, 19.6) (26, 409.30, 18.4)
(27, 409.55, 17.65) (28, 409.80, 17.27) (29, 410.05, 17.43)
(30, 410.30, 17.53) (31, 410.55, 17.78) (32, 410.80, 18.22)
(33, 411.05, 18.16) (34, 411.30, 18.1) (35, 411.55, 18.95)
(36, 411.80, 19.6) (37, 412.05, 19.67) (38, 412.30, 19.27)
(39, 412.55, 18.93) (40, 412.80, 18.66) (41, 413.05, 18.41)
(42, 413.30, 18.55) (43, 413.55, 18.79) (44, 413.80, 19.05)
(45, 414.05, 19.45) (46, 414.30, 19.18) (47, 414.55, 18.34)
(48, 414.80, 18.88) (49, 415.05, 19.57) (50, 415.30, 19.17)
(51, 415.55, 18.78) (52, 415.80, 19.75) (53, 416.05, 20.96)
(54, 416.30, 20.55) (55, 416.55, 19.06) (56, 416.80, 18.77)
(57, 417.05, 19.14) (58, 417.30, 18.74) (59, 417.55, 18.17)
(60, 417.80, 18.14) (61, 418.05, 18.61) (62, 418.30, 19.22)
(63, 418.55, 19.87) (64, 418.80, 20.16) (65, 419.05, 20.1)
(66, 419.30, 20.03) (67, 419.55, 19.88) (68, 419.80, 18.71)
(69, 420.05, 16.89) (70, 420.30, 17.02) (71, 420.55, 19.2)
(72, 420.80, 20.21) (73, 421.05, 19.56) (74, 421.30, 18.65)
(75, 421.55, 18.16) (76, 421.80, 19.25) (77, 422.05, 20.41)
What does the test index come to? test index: 18.66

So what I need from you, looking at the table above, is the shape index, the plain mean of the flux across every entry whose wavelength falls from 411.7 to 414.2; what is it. 19.0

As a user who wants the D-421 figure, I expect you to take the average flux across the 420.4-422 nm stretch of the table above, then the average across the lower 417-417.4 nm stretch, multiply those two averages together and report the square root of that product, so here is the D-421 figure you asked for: 19.1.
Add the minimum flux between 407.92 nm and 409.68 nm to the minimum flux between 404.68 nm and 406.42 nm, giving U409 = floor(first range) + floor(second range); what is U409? 36.8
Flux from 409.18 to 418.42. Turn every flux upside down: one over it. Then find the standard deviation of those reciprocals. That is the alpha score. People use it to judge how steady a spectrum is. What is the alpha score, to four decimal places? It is 0.0022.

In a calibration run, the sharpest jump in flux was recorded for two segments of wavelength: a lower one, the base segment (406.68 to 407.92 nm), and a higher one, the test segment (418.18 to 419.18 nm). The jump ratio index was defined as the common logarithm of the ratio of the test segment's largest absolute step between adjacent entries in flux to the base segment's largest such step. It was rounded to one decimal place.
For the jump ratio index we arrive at 0.0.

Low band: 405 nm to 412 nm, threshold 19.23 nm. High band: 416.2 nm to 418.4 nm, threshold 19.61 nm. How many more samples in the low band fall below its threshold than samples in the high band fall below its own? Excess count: 5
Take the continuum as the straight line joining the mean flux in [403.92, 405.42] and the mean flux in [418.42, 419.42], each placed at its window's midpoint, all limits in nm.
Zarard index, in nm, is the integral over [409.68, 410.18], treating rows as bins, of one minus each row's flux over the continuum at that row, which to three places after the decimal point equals 0.059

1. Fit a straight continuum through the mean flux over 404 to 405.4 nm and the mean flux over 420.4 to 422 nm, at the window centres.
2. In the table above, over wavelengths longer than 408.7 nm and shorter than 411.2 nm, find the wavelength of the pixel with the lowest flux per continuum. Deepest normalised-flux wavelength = 409.80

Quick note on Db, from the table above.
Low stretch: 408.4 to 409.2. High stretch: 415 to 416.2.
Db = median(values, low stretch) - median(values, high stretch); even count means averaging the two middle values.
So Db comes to 1.1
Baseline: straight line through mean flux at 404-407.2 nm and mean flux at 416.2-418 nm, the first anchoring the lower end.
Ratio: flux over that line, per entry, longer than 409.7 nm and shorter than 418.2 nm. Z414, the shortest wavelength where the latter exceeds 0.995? 411.80 nm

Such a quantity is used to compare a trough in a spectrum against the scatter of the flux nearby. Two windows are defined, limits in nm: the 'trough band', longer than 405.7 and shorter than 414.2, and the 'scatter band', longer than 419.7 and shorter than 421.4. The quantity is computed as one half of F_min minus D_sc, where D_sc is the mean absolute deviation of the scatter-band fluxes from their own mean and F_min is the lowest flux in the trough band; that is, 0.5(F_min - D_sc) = 8.2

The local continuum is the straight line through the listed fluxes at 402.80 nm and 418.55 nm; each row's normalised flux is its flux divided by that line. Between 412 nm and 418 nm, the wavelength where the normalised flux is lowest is 417.80 nm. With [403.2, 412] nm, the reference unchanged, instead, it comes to 409.80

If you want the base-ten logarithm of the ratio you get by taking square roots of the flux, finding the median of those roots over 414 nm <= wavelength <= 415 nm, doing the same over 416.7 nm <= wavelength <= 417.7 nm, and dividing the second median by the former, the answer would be -0.0032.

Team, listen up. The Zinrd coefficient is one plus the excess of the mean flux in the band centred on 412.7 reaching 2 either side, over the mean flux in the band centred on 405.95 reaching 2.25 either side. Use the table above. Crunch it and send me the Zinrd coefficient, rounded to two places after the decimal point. 0.24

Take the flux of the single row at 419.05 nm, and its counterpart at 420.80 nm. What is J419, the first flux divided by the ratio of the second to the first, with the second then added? 40.2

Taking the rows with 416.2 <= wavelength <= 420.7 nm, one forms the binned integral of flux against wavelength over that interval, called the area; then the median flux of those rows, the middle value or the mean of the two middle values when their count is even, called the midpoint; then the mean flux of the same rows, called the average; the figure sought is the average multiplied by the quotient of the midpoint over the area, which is 4.24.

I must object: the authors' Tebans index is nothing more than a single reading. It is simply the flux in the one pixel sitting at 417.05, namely 19.14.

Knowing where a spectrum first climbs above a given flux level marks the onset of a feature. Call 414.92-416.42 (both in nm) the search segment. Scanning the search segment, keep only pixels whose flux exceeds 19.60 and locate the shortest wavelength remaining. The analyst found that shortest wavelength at 415.80 nm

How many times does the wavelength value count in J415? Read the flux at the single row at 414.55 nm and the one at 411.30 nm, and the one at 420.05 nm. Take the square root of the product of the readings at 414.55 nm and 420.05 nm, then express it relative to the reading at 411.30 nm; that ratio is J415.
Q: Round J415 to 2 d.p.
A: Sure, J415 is 0.97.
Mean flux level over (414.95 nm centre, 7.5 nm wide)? 19.1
